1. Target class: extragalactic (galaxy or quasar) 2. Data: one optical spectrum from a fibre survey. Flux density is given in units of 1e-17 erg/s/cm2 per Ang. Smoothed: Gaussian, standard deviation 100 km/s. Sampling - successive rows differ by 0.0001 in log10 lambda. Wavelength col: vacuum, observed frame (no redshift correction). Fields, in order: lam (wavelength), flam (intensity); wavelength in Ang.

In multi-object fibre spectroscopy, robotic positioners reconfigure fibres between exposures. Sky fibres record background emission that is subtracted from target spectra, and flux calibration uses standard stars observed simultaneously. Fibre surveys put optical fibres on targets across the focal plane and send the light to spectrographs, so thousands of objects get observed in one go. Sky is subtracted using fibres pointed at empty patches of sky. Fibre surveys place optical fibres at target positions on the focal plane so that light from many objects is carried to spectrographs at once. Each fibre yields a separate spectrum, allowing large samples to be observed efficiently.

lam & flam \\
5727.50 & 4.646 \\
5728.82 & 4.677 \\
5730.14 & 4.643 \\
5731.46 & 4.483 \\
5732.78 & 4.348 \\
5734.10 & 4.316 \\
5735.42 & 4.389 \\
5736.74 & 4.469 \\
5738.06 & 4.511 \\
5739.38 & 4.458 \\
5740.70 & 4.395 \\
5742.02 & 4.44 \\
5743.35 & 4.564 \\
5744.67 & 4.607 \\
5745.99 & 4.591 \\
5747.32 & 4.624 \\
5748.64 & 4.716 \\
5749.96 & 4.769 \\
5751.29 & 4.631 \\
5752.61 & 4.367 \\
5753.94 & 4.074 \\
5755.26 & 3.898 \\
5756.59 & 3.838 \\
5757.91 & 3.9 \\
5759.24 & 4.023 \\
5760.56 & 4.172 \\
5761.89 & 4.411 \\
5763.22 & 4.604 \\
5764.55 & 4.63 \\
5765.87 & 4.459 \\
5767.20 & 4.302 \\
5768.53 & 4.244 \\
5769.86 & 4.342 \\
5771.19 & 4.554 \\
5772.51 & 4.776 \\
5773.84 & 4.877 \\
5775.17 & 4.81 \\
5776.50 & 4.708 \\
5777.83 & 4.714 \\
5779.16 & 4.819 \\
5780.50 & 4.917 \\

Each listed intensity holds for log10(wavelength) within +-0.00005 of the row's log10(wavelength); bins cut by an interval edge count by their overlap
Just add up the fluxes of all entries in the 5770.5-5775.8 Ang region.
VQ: 19.0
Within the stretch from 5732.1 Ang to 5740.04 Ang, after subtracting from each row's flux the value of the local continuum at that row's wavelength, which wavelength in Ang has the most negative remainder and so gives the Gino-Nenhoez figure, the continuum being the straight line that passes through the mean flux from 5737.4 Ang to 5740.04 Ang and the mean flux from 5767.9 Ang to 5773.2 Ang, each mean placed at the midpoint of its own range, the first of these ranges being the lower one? 5734.10 Ang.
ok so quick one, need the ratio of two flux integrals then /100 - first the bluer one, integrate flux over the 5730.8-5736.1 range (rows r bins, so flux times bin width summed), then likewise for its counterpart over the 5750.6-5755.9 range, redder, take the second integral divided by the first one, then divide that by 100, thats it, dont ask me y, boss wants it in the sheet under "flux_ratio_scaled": 0.0097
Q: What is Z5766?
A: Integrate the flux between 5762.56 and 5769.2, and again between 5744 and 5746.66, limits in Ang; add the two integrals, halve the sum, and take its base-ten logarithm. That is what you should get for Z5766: 1.32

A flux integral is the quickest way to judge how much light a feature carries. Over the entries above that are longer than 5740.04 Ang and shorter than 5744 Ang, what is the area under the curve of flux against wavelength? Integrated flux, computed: 17.7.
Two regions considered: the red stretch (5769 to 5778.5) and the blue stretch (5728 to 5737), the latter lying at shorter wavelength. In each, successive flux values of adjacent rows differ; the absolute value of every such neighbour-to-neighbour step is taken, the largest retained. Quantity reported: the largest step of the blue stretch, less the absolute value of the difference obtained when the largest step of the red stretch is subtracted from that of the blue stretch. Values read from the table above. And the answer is 0.10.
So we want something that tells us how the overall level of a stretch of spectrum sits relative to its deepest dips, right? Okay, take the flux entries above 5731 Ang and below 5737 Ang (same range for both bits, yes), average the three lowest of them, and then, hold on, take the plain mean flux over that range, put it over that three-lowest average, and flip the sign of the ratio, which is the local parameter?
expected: -1.01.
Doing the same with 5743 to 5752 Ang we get -1.01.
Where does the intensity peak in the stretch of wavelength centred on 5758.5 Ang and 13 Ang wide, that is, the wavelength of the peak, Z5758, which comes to 5764.55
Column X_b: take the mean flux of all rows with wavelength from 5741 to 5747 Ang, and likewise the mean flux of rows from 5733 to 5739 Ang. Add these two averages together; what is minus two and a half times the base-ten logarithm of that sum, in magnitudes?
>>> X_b -2.38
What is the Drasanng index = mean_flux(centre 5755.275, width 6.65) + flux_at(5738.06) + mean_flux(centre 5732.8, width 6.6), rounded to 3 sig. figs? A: 13.0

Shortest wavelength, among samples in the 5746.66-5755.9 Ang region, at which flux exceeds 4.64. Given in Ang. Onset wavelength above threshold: 5748.64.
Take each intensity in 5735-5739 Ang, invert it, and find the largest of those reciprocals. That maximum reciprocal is 0.228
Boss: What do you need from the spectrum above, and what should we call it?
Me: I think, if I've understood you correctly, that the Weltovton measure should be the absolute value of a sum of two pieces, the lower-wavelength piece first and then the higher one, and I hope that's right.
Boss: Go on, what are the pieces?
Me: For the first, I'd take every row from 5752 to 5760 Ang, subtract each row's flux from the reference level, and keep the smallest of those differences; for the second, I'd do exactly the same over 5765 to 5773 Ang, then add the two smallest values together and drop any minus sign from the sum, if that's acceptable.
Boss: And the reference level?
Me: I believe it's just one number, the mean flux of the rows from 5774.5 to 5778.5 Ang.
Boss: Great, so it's 0.35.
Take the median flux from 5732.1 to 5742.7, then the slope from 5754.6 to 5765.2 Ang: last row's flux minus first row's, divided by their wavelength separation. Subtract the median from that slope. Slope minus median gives -4.34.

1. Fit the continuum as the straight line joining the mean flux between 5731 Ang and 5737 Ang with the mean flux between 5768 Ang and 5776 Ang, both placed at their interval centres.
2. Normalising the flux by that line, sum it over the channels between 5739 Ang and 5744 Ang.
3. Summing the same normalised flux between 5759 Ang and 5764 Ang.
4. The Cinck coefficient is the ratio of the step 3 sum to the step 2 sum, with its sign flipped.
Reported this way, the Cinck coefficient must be -0.94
